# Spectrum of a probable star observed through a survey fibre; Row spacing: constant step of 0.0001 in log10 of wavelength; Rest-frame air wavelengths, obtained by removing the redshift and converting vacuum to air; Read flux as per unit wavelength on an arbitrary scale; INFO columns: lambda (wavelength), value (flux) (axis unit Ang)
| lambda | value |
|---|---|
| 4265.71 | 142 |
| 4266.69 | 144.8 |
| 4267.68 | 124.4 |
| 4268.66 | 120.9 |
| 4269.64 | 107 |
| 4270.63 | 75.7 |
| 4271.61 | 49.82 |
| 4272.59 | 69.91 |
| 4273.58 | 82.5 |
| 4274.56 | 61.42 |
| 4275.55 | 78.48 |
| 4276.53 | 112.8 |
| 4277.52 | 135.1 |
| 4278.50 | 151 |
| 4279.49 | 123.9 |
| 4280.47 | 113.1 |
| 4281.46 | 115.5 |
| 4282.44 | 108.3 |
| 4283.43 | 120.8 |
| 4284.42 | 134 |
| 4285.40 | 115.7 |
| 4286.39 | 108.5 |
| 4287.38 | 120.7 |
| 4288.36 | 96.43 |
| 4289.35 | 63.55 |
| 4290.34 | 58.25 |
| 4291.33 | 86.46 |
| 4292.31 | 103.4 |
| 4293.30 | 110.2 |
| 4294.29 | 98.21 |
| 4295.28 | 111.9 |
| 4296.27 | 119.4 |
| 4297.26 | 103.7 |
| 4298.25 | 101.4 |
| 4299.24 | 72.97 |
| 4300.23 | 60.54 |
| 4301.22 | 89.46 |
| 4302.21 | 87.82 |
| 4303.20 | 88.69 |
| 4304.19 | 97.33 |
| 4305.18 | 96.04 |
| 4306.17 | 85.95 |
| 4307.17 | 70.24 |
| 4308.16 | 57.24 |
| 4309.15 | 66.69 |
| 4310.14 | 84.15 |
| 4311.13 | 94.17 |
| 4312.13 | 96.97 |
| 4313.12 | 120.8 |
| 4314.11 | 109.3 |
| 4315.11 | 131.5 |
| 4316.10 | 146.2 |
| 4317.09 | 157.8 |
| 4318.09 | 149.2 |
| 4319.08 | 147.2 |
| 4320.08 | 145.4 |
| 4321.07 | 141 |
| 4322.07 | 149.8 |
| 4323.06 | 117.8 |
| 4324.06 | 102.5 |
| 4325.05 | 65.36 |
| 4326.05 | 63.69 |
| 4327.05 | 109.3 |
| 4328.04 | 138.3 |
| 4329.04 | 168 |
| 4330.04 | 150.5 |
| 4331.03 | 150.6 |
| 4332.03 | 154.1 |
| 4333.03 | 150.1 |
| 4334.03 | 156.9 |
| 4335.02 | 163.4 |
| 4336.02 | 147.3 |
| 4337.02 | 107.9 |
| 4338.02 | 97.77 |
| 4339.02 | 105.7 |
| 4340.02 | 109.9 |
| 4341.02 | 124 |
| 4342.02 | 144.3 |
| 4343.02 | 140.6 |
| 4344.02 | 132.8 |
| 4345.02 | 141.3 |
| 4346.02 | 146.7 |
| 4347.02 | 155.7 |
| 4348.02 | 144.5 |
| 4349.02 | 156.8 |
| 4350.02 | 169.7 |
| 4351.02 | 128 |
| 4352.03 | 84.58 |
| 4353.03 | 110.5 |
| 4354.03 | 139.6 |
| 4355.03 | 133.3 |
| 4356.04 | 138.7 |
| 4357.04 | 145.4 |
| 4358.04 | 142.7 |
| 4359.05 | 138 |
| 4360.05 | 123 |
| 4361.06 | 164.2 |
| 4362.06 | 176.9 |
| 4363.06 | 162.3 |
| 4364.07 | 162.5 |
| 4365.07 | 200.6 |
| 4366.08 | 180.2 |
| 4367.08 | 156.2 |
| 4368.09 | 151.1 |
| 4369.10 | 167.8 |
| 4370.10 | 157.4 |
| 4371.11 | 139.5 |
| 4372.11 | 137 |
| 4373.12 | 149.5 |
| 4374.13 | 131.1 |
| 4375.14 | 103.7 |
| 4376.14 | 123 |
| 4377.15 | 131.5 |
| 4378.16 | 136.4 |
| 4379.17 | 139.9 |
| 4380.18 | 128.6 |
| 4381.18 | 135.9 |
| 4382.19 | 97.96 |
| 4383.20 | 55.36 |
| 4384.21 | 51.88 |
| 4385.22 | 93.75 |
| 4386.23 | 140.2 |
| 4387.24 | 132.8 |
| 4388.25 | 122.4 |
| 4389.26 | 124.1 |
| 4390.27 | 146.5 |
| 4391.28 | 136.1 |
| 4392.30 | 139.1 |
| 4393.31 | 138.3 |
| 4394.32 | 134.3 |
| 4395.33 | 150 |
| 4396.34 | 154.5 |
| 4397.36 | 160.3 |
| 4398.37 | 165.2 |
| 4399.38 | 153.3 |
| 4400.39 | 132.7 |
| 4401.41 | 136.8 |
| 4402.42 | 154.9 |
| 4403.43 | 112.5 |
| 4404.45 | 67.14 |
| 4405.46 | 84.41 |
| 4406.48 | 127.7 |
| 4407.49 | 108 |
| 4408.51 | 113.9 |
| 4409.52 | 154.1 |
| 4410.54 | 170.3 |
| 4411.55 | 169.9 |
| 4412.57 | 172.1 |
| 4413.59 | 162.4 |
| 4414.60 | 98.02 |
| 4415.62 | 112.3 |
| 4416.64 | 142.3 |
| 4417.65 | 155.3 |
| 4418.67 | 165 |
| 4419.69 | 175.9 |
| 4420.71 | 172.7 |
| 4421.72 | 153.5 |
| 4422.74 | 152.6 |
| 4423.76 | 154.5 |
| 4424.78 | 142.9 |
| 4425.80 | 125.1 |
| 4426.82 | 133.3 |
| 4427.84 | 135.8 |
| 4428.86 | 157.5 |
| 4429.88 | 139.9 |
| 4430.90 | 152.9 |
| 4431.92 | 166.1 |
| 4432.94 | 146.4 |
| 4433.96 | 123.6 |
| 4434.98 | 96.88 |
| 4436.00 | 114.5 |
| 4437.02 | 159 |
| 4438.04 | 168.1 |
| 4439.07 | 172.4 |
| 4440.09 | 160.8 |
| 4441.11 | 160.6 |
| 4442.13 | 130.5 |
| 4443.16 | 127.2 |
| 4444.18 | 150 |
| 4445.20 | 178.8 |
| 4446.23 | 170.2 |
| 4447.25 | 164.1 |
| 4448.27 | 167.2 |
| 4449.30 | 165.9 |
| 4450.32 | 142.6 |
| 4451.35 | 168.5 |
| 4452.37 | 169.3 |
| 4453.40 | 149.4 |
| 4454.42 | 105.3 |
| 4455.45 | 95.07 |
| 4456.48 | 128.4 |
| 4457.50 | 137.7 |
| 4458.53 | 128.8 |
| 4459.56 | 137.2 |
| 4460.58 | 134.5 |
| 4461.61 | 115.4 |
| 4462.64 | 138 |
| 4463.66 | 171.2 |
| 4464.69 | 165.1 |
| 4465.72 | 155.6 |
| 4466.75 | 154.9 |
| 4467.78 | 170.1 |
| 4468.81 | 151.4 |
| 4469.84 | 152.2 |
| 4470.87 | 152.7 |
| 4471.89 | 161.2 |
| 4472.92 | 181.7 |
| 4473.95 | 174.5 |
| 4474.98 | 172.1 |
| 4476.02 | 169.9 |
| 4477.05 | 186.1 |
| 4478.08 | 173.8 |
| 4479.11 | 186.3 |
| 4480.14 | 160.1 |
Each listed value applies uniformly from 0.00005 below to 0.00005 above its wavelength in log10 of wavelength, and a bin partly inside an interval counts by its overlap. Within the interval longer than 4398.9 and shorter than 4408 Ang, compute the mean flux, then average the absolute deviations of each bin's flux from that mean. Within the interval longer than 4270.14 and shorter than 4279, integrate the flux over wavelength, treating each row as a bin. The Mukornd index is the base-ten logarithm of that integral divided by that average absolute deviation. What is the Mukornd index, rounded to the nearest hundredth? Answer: 1.53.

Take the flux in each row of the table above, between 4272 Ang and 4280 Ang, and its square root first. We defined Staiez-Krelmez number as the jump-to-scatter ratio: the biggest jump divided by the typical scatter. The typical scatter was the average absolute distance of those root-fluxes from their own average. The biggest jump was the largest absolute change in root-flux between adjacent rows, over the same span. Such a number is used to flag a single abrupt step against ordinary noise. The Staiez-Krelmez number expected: 1.22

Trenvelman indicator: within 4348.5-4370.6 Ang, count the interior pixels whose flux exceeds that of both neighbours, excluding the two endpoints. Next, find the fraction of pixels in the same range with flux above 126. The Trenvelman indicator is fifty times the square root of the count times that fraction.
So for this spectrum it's 114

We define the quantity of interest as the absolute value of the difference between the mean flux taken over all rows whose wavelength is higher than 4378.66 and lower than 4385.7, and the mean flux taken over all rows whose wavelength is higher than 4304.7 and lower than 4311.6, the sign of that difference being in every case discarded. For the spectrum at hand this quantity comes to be 21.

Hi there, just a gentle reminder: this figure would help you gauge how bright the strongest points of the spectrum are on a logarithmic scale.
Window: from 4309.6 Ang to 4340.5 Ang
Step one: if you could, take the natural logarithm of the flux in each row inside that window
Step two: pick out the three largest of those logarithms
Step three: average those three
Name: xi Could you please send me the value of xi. 5.09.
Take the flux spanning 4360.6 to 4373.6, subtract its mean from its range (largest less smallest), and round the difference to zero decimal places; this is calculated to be -98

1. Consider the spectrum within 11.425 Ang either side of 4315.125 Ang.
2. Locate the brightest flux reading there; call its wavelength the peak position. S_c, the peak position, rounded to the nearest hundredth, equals 4317.09 Ang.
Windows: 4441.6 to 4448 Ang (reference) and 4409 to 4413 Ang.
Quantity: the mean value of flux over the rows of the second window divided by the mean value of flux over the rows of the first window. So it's 1.1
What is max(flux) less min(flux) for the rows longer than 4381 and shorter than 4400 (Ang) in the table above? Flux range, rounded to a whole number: 113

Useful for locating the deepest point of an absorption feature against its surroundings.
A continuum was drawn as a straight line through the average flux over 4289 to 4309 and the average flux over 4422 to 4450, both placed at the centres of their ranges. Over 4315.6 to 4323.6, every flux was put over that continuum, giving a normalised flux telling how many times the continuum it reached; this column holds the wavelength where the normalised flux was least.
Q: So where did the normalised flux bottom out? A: 4323.06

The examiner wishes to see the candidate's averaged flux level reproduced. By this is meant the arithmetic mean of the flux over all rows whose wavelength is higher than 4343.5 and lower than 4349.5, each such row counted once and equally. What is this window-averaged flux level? 146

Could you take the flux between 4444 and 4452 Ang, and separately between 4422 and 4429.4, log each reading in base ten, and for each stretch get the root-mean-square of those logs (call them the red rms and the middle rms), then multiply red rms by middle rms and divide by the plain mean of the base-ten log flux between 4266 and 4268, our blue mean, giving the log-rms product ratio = 2.24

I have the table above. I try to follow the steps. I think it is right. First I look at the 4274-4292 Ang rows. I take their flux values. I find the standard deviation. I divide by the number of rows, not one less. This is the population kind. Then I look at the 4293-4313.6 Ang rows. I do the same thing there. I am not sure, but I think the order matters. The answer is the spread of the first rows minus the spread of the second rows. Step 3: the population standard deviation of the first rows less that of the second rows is 8.3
